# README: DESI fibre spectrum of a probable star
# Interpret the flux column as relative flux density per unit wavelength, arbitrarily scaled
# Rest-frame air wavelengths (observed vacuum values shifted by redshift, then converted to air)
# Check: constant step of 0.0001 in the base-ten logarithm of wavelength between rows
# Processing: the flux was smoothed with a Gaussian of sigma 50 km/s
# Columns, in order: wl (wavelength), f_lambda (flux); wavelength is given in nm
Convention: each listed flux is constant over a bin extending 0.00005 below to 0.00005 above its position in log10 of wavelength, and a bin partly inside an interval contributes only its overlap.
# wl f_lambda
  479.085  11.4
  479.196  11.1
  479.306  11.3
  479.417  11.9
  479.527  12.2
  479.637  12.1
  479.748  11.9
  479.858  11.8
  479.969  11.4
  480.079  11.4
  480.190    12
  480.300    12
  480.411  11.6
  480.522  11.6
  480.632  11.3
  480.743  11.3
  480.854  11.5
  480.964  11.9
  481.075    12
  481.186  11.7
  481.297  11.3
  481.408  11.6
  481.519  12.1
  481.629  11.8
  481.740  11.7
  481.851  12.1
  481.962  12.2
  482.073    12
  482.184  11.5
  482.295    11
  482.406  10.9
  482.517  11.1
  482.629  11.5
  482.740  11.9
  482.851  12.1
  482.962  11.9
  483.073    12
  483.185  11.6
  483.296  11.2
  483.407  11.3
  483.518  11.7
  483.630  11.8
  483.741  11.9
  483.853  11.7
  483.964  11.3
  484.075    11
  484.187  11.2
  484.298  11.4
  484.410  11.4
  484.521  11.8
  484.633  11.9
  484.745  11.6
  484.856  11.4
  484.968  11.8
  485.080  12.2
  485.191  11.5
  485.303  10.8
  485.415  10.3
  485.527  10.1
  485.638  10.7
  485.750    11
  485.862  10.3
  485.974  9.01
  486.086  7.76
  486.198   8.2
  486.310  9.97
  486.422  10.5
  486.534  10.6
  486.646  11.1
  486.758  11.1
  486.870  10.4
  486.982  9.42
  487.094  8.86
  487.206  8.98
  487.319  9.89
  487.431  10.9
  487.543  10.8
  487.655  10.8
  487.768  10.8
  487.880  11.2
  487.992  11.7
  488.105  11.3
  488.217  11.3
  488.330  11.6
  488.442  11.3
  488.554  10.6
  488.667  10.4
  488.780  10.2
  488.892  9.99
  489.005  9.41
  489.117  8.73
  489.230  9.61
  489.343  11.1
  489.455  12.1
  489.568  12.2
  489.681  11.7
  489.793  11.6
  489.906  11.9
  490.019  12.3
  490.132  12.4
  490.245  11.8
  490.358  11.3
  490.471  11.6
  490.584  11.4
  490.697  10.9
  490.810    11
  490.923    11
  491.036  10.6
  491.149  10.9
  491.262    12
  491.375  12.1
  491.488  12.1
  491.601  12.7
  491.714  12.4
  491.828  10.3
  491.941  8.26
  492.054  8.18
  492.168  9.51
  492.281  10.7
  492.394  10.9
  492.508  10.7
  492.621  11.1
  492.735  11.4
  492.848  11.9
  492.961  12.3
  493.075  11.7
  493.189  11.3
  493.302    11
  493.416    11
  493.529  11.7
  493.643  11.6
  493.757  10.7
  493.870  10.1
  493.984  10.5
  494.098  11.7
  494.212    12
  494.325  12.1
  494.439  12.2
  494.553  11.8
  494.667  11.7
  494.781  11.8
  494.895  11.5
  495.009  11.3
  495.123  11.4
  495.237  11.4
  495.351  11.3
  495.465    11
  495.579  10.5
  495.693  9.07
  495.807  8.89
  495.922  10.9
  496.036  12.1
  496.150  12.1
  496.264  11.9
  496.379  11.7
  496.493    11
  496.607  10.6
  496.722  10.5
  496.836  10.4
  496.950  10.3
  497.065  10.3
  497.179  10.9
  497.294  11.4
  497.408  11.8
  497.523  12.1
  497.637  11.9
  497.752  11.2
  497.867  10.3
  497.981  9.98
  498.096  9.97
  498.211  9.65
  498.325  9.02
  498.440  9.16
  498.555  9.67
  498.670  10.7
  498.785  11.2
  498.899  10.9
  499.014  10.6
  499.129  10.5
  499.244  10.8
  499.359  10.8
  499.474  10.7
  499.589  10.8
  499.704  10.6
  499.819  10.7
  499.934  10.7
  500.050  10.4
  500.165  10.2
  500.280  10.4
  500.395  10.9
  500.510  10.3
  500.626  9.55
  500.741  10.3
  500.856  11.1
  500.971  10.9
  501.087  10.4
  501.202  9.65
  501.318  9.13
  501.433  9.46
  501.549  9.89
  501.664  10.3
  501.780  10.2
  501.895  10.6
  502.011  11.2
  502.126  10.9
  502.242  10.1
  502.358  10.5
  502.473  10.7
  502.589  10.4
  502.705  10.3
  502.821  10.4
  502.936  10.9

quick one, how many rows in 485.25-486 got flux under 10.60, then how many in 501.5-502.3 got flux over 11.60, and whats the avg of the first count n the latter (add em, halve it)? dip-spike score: 2.00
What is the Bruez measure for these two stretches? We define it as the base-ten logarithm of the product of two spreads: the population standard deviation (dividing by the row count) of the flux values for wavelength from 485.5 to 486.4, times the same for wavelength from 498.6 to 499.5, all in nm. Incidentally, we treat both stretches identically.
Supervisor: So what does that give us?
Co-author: -0.66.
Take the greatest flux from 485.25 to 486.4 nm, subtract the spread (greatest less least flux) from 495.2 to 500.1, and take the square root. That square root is 2.79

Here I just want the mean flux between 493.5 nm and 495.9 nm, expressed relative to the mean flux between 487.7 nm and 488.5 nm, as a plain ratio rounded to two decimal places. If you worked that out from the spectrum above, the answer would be 0.99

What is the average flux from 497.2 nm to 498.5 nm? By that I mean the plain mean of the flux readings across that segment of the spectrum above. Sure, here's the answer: 10.6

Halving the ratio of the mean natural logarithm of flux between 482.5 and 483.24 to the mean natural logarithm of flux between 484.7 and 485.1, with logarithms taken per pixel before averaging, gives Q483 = 0.500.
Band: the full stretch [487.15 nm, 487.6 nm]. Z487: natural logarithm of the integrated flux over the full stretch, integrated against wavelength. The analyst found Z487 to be 1.52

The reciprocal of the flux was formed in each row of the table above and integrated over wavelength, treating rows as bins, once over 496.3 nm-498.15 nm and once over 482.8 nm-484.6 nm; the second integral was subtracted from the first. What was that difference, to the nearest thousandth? 0.015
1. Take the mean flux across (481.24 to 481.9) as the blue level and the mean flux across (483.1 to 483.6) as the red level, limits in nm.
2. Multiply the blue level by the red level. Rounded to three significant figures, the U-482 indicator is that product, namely 135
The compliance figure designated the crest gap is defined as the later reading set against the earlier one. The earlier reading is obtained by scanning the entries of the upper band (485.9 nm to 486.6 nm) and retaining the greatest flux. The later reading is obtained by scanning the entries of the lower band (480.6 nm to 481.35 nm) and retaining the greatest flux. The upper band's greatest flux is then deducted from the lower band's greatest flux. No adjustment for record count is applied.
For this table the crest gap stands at 1.4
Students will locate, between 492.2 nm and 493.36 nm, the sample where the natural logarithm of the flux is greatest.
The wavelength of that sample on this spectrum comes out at 492.961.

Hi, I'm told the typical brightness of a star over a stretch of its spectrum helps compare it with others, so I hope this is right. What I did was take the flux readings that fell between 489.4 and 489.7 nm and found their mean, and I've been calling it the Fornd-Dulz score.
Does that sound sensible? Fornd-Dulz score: 12.0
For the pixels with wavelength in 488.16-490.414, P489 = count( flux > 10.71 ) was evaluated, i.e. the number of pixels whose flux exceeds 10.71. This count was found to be 13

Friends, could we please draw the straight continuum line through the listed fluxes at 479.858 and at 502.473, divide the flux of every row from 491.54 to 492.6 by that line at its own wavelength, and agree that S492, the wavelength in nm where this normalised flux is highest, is 491.601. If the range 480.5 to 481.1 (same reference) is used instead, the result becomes 481.075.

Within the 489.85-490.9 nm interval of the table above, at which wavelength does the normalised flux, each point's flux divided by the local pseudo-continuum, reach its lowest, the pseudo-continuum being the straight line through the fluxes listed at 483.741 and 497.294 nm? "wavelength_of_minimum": 490.697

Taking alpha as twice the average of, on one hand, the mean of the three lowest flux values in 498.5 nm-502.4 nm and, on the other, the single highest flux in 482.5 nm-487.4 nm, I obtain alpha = 21.6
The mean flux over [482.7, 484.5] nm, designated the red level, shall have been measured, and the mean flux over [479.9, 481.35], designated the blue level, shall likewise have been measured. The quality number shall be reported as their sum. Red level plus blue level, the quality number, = 23.2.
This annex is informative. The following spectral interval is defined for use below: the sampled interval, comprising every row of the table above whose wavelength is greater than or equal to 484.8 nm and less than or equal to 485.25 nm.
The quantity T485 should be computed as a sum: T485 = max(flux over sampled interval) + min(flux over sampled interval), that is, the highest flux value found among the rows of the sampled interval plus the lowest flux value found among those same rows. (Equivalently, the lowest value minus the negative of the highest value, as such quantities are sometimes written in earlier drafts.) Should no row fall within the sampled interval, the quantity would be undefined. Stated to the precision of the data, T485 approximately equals 23.6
